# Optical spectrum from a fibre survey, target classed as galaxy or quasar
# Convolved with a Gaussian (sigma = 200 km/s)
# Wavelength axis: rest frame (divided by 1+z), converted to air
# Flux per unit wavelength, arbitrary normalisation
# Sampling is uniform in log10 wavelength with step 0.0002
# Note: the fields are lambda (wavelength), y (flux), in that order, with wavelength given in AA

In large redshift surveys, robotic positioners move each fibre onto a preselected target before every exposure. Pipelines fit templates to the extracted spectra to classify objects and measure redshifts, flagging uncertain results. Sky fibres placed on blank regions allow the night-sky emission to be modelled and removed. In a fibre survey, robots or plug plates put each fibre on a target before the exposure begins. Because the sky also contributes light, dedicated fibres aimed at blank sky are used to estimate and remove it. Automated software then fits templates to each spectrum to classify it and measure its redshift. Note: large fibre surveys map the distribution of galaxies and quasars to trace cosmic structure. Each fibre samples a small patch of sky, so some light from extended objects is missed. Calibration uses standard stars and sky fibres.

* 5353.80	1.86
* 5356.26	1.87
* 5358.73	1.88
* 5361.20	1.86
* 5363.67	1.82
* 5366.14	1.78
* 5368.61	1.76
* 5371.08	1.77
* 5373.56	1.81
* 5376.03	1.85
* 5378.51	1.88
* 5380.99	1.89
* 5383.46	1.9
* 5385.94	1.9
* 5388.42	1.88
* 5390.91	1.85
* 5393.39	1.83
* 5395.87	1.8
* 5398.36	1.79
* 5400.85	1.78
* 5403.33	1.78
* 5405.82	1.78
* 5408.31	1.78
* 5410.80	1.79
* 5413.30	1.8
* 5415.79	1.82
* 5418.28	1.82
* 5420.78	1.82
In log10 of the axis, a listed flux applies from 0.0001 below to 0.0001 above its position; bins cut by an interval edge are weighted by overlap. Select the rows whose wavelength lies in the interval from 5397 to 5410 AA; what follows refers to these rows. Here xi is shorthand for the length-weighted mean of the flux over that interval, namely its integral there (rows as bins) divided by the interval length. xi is 1.78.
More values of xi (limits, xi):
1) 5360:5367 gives 1.82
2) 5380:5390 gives 1.89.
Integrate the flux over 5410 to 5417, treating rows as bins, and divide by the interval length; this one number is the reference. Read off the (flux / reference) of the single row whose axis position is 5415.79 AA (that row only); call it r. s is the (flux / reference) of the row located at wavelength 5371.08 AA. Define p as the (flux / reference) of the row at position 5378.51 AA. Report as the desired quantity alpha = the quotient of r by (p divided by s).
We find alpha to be 0.95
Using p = 1.04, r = 1.01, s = 0.98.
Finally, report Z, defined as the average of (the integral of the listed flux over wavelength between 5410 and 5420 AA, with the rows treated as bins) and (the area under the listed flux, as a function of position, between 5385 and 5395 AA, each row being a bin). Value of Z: 18.3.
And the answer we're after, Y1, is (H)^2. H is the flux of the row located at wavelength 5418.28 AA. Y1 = 3.31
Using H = 1.82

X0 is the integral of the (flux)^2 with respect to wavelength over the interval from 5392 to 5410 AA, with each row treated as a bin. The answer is 58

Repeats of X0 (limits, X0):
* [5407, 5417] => 32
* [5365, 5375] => 32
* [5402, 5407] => 16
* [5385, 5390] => 18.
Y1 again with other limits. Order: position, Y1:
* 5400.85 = 3.17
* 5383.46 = 3.61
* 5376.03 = 3.42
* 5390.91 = 3.42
